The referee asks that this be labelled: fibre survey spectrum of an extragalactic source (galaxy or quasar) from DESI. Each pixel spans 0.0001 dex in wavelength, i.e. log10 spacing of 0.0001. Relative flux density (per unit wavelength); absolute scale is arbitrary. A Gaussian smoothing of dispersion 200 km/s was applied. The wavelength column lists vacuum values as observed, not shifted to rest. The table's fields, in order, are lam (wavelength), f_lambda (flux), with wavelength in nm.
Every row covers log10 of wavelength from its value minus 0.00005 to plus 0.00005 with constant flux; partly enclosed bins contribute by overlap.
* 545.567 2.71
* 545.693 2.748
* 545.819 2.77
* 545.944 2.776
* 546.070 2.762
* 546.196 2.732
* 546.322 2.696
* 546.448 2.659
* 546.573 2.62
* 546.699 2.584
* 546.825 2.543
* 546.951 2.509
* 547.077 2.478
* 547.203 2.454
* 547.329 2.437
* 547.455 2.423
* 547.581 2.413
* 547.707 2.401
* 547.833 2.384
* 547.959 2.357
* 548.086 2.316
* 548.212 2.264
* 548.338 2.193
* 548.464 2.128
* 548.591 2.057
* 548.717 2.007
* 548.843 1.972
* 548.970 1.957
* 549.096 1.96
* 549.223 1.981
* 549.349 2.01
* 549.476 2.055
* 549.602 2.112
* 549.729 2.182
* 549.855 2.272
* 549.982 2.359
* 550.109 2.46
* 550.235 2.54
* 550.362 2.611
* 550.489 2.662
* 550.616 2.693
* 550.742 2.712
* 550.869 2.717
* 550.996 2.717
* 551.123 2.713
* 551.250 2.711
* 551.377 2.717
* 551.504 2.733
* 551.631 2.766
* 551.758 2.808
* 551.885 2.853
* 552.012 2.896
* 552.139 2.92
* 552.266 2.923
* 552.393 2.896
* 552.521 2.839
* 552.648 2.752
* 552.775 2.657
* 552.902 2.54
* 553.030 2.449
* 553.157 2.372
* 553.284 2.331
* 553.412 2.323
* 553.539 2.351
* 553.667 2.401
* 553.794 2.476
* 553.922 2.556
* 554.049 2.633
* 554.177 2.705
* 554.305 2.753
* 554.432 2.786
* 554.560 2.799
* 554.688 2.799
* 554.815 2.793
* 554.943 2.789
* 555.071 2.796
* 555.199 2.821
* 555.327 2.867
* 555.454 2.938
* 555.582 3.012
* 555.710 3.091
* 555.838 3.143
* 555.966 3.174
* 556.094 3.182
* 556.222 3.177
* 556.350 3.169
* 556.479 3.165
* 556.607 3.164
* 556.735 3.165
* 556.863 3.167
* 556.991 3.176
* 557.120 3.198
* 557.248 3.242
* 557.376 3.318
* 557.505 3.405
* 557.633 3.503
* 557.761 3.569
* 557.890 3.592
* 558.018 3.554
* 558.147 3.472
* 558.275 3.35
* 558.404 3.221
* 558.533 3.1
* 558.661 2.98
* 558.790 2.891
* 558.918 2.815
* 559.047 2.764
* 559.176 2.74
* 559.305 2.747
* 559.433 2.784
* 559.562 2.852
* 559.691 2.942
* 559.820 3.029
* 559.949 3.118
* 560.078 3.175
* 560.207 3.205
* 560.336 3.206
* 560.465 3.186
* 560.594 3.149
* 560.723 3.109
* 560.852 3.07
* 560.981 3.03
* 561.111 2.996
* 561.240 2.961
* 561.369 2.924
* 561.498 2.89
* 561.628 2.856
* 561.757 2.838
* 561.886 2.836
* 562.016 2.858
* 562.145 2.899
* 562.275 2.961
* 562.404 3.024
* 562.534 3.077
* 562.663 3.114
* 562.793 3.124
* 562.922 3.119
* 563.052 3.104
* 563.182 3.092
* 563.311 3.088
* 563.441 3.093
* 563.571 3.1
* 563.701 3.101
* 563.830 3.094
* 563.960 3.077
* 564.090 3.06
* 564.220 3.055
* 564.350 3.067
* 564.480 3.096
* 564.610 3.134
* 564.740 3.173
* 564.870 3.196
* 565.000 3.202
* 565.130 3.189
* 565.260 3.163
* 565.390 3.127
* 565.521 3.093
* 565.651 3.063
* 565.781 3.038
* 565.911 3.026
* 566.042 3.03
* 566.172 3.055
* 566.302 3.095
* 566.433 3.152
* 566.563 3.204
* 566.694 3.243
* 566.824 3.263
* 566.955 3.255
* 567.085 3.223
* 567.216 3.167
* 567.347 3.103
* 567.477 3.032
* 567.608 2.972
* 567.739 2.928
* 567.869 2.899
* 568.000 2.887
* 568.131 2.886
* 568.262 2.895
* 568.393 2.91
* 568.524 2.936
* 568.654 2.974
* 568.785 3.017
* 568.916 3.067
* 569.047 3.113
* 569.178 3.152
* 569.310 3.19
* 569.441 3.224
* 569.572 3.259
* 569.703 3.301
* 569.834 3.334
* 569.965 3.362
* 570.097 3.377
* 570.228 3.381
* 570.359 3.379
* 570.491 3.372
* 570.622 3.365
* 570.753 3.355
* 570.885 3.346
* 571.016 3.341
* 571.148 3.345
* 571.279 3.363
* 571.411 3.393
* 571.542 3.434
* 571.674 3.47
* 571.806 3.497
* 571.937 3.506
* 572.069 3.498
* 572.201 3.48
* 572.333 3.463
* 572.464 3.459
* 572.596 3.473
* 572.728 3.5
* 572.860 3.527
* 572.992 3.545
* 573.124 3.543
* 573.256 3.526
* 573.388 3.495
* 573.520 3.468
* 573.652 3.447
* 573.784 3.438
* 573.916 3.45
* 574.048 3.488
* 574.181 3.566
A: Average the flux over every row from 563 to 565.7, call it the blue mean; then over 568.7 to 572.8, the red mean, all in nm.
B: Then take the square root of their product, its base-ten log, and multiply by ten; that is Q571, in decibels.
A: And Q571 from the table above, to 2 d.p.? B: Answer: 5.09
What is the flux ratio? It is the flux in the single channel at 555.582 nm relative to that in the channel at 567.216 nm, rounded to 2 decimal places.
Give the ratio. 0.95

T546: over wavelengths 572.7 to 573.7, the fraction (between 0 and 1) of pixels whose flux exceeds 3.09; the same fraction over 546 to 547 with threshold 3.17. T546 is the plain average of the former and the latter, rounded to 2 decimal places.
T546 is 0.50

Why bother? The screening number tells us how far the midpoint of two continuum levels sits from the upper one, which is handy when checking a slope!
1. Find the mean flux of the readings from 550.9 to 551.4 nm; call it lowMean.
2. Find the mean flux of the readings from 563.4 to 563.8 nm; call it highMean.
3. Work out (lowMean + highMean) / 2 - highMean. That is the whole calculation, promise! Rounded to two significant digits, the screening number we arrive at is -0.19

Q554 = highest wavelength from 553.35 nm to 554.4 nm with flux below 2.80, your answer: 554.305 nm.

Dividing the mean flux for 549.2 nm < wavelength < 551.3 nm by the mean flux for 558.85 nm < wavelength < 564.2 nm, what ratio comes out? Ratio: 0.81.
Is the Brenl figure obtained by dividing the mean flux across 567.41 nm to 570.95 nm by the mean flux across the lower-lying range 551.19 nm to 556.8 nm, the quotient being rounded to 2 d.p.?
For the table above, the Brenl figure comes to 1.12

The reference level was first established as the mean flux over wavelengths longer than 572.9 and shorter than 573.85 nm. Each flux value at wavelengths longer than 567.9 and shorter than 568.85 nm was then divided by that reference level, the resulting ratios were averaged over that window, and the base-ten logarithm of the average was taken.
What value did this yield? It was -0.077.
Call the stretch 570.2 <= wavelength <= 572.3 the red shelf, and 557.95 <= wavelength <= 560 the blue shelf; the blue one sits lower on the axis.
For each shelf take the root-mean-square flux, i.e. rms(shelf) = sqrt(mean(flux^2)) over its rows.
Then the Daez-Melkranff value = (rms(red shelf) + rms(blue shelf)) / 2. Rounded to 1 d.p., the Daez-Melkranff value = 3.2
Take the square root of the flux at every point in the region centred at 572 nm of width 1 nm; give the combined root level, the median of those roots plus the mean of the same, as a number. 3.73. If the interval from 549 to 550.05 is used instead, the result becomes 2.90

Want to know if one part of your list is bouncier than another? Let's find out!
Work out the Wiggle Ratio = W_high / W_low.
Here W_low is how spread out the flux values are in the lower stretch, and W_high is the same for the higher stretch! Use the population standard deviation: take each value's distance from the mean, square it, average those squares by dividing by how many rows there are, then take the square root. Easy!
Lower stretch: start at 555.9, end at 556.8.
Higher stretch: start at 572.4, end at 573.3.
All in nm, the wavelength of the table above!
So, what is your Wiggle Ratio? 4.9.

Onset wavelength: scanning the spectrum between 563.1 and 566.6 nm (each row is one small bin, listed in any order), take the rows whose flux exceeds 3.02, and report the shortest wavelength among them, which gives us 563.182 nm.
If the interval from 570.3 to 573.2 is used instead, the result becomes 570.359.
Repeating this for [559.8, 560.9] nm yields 559.820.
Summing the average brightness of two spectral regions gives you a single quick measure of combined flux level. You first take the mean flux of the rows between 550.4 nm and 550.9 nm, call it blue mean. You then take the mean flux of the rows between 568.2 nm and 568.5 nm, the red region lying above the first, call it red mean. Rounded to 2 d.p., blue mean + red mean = 5.60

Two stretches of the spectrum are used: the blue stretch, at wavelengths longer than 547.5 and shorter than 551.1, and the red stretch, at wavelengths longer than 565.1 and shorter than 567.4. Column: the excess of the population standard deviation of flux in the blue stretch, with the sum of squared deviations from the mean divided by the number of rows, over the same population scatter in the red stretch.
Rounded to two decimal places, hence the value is 0.18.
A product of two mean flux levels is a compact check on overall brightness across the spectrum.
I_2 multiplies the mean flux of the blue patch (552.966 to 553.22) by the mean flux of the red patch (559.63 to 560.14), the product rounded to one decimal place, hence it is 7.4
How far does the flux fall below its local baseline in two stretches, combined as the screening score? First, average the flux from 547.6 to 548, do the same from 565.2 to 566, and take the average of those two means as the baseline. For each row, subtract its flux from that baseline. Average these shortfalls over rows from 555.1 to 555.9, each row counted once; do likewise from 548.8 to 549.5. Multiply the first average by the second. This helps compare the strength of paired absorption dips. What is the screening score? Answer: -0.18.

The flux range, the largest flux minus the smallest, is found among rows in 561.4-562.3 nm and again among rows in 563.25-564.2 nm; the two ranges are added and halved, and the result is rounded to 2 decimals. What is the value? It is 0.08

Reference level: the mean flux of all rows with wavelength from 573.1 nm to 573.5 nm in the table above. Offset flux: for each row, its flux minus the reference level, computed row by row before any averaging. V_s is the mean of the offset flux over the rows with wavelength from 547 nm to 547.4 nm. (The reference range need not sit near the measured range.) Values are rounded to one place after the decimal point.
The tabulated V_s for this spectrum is -1.1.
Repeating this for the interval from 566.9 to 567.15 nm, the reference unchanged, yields -0.3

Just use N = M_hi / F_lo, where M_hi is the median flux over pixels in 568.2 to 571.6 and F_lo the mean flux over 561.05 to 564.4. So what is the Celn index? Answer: 1.11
